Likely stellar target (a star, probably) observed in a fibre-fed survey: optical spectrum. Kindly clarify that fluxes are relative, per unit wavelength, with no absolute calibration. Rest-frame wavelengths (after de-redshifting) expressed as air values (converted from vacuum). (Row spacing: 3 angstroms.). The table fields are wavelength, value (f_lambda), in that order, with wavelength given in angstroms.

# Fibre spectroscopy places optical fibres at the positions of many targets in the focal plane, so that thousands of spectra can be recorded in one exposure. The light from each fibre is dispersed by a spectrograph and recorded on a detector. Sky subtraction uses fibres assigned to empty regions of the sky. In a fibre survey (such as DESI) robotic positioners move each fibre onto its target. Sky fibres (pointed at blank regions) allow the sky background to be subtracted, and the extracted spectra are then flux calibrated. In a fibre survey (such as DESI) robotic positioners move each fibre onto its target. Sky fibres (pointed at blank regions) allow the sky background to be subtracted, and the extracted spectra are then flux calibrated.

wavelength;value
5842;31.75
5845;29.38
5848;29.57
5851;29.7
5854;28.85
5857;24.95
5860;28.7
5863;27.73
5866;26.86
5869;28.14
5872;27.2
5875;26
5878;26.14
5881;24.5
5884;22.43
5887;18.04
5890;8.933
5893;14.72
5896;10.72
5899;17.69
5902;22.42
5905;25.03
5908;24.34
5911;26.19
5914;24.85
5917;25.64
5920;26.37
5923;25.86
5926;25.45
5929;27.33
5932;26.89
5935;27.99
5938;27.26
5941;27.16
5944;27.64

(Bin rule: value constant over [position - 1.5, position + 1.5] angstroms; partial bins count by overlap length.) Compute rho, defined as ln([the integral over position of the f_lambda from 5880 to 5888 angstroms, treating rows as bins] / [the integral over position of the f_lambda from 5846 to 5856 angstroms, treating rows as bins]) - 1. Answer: -1.52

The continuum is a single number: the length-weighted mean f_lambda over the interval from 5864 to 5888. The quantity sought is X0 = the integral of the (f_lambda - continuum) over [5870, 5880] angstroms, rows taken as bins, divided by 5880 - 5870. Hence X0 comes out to 1.3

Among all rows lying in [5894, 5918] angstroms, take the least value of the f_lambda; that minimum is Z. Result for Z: 10.72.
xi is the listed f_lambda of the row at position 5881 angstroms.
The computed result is 24.5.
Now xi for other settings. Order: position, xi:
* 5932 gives 26.89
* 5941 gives 27.16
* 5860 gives 28.7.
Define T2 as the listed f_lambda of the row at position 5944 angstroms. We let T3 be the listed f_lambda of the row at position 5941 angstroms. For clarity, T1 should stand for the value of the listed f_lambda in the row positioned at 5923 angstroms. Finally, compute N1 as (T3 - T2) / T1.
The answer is -0.02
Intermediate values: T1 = 25.86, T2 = 27.64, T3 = 27.16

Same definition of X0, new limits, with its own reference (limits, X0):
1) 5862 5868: 2.2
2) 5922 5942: 1.7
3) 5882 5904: -8.3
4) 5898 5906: -3.4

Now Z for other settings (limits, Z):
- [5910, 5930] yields 24.85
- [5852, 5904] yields 8.933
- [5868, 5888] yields 18.04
